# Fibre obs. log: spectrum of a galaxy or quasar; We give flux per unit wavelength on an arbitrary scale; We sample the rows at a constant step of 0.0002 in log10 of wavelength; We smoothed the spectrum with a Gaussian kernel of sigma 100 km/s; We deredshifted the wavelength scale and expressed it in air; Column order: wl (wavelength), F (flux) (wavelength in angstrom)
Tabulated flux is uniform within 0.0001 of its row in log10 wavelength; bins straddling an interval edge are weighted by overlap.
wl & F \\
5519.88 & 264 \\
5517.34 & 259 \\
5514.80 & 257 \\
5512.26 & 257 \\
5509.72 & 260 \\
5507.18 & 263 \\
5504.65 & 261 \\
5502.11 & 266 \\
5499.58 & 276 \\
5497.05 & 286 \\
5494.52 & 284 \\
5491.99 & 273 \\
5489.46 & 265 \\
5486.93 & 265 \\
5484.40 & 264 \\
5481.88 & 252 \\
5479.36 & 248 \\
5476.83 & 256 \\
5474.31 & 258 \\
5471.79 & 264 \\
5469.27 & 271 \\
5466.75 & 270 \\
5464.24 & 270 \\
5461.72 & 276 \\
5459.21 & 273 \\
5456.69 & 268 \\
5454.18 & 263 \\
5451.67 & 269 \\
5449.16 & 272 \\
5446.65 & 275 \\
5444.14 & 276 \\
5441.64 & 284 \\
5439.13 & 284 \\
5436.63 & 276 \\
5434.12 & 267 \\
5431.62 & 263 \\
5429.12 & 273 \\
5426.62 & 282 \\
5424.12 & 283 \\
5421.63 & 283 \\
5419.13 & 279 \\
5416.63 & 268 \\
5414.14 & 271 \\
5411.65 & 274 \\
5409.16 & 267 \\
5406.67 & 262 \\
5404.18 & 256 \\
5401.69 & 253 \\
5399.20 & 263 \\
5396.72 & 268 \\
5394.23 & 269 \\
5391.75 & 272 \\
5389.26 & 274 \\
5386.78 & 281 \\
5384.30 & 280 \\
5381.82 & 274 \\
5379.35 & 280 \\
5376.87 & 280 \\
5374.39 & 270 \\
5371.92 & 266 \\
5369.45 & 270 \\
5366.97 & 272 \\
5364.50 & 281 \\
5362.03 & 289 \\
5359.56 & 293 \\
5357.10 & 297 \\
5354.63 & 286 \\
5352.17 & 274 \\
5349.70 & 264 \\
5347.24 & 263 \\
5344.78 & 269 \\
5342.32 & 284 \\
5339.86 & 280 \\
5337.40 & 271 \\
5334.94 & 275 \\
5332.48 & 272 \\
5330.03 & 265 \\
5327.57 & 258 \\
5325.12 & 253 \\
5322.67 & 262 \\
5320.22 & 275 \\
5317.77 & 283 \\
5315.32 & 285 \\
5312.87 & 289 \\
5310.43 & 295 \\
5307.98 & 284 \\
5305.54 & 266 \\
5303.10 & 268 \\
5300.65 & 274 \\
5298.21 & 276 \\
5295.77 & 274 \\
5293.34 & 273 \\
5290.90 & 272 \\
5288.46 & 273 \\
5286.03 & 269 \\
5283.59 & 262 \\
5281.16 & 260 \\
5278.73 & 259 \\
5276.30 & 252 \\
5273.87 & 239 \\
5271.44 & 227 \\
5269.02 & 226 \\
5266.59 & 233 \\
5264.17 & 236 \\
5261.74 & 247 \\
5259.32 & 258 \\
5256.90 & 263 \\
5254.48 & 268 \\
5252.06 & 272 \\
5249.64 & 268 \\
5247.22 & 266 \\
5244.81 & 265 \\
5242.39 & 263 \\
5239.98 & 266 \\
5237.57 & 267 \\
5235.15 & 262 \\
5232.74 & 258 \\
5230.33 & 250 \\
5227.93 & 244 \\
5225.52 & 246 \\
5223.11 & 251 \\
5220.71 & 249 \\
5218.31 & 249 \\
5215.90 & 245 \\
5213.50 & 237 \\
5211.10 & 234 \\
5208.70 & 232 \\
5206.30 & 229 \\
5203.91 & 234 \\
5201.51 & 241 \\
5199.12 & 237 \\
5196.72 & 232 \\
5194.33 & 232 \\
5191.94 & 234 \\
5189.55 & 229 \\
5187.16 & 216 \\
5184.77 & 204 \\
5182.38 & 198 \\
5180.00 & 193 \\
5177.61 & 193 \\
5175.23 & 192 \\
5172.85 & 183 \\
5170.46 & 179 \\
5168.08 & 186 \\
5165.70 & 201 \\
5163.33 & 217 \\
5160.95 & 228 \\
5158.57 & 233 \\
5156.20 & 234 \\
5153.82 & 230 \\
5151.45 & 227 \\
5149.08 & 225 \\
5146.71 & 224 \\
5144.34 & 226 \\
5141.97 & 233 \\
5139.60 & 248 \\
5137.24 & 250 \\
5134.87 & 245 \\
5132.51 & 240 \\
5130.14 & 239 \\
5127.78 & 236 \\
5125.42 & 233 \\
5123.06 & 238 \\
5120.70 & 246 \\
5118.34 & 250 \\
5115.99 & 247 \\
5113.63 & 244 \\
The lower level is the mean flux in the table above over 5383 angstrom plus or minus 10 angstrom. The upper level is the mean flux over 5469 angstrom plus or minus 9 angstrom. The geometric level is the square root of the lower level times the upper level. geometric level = 271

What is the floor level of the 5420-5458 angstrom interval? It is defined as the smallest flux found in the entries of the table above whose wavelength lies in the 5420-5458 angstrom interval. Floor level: 263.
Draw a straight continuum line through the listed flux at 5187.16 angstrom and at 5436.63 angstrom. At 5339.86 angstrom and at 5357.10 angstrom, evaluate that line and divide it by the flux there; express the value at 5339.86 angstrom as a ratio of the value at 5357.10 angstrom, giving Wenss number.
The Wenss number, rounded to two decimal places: 1.04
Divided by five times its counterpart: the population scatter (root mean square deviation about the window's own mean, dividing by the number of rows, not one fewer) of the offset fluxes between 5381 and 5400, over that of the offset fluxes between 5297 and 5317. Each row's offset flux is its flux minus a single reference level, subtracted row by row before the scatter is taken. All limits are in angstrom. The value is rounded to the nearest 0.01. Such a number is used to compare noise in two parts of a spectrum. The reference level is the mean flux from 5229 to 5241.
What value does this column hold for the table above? 0.12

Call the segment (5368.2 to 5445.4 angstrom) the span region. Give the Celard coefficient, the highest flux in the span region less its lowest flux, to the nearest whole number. 31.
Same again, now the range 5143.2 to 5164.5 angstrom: 17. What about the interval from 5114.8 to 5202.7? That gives 71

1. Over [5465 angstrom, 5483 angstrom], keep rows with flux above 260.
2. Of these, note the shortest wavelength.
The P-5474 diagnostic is 5466.75 angstrom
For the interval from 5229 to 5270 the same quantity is 5235.15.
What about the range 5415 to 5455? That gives 5416.63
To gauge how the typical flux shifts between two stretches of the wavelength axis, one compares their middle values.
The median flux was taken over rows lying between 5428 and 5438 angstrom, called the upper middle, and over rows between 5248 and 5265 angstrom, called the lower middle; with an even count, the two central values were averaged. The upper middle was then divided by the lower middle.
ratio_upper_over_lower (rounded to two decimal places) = 1.03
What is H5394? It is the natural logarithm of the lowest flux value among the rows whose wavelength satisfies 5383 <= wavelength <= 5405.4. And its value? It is 5.53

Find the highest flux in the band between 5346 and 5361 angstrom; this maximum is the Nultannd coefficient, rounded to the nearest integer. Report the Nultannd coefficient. 297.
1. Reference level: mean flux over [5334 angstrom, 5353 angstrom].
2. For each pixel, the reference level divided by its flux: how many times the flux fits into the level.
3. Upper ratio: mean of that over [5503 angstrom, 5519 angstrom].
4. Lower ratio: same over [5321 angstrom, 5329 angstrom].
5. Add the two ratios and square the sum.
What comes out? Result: 4.4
